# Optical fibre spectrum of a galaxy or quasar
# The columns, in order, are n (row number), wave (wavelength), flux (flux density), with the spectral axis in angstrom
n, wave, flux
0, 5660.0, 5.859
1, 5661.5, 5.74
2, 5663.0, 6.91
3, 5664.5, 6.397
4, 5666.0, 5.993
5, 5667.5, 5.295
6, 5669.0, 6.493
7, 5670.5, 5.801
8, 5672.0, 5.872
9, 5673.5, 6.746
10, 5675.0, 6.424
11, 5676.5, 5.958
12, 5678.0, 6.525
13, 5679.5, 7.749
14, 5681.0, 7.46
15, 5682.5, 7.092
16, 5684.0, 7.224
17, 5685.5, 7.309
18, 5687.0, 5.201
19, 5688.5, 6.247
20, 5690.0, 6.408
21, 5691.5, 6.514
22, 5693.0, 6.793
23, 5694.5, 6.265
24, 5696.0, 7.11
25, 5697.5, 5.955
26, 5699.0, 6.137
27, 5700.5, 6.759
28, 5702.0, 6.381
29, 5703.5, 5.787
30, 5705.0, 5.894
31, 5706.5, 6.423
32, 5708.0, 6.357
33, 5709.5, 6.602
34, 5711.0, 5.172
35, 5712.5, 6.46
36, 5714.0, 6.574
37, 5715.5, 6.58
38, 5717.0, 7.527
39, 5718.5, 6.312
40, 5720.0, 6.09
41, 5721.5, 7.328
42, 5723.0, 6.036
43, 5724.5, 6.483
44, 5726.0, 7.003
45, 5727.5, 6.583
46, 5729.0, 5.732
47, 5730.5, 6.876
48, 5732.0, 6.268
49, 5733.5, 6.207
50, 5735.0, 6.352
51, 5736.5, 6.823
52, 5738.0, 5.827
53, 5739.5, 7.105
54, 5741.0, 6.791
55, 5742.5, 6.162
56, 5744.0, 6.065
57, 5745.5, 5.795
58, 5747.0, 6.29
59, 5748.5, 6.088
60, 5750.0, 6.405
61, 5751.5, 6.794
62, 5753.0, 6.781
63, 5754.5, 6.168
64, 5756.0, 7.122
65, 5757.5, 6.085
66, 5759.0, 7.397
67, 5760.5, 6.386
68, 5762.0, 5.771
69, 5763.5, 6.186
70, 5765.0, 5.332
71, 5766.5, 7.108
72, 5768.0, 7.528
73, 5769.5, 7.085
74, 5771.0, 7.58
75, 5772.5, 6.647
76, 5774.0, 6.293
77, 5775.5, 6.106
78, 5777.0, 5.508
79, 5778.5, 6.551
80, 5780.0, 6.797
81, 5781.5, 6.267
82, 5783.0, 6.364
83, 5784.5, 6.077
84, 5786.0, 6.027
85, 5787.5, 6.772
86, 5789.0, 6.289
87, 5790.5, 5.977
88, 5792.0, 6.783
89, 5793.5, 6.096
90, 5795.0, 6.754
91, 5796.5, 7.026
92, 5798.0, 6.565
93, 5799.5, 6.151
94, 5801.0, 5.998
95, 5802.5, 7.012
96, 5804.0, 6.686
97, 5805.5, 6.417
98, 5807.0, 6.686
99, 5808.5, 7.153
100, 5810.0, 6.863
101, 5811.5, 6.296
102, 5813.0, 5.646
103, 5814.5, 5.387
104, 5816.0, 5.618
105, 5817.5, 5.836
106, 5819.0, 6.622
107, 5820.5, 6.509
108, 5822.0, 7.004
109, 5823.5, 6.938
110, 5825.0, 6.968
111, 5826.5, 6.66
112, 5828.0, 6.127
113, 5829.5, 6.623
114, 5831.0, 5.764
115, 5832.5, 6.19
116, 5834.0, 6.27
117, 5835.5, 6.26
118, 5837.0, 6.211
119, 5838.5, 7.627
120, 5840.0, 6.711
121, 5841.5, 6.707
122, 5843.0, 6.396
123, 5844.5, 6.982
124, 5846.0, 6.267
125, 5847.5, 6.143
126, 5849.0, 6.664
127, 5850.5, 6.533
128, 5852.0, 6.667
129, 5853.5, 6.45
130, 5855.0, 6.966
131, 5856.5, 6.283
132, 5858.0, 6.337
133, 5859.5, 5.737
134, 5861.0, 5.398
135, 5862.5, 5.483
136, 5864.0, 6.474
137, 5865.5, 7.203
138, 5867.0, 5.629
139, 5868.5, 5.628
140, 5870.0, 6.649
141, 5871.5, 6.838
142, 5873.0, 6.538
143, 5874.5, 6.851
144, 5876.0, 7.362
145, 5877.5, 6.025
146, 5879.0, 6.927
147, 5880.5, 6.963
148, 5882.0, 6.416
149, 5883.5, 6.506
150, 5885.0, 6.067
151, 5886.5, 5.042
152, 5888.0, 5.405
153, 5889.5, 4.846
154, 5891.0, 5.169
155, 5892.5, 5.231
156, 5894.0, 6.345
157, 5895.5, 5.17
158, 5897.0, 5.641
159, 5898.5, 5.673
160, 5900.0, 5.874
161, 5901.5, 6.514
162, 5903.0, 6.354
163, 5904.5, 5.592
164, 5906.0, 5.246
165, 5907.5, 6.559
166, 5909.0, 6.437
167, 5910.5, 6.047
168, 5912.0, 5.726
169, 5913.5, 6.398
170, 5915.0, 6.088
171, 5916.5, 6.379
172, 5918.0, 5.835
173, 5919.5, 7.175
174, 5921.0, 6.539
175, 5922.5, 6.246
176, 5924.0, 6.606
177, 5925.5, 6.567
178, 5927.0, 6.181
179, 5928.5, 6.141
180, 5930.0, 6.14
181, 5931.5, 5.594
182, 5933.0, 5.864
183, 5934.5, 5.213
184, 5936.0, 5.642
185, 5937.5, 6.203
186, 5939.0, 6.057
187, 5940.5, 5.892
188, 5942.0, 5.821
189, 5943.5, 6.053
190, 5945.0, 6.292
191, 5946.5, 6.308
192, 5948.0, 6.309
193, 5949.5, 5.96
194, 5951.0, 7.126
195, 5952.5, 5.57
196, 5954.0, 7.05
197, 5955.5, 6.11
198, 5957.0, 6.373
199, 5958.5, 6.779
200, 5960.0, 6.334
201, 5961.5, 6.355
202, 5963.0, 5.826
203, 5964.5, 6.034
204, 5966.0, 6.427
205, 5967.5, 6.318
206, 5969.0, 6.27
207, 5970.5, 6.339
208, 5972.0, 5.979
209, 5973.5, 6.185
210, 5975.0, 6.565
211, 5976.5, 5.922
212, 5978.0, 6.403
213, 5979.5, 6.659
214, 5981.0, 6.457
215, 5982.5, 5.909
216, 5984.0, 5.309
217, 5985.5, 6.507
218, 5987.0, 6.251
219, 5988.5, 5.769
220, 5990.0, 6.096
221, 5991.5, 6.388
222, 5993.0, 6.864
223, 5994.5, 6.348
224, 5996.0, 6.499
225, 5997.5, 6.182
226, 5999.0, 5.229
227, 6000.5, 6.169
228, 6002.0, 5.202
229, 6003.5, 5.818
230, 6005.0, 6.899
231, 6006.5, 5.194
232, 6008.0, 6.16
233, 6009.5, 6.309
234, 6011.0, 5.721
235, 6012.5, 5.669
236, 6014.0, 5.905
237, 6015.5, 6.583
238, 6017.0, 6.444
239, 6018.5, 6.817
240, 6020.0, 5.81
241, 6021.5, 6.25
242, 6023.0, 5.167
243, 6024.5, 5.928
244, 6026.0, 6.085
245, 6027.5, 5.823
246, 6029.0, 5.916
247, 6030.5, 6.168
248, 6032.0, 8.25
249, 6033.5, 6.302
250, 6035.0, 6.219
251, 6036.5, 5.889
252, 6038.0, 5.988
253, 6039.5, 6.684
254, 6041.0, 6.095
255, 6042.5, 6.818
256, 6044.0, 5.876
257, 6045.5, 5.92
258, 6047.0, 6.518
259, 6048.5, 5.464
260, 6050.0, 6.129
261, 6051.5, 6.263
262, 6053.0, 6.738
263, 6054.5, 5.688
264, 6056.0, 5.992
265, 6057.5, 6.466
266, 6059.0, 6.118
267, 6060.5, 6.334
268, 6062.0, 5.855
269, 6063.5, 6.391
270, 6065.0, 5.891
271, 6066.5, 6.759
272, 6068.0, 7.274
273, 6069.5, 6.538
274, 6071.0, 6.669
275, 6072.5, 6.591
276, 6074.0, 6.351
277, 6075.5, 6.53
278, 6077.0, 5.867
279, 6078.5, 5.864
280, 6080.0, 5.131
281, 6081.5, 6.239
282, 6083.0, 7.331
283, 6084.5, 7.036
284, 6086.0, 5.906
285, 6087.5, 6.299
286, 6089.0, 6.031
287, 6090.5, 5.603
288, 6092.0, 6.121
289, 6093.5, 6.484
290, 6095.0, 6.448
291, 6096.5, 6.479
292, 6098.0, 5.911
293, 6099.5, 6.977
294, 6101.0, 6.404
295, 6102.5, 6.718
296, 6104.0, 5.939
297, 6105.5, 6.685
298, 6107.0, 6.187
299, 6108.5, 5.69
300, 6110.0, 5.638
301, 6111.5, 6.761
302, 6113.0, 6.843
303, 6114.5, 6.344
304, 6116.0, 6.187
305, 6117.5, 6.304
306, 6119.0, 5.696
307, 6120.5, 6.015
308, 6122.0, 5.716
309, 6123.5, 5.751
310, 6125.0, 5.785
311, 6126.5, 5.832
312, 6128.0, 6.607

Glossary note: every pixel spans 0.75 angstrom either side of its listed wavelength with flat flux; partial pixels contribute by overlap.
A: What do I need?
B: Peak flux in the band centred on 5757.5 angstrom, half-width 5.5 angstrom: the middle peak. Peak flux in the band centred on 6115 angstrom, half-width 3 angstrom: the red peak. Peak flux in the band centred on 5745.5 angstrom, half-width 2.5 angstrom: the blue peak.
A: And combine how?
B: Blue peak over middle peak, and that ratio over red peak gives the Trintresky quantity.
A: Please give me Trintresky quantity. 0.124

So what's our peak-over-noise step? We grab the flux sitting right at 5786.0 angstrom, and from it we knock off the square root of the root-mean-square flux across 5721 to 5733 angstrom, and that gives 3.5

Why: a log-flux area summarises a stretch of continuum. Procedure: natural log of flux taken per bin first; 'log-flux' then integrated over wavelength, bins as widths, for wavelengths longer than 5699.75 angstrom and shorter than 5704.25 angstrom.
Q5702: 8.28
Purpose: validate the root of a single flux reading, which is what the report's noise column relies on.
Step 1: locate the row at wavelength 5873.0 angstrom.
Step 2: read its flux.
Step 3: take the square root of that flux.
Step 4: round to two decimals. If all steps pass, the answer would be 2.56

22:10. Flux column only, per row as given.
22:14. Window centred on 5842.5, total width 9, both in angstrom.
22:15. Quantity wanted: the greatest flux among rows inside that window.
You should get 7.627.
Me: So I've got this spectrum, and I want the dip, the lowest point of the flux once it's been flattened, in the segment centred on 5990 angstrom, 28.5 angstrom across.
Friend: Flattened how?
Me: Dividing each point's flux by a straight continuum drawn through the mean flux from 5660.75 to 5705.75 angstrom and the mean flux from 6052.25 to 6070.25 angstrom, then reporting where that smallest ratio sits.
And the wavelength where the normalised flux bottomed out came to 6002.0 angstrom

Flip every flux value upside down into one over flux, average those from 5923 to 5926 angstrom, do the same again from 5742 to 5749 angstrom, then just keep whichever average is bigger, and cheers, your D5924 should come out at 0.165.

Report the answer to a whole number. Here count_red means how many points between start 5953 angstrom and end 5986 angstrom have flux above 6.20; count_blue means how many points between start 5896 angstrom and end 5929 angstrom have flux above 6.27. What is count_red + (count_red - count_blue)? 18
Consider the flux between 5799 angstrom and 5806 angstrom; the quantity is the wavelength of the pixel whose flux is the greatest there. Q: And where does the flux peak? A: 5802.5 angstrom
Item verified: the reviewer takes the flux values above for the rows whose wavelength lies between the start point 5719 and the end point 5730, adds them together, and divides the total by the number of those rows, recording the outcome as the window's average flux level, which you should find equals 6.5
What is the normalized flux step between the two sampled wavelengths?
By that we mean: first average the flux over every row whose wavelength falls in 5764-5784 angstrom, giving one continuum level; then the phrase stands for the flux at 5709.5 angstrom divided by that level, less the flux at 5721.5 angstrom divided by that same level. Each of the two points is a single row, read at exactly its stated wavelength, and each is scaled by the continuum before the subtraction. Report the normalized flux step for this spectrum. -0.11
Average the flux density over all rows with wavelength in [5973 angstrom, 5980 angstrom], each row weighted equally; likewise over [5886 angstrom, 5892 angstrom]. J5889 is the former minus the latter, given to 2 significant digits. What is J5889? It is 1.2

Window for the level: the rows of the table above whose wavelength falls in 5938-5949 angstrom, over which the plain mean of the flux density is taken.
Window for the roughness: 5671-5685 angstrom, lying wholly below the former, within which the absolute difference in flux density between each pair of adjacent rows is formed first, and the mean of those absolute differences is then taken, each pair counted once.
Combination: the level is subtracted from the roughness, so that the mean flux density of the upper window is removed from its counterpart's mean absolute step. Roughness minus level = -5.57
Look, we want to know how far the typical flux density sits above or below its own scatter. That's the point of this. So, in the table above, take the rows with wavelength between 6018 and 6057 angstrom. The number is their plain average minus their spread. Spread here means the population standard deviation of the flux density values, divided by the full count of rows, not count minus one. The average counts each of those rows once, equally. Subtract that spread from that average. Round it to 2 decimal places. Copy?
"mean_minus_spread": 5.62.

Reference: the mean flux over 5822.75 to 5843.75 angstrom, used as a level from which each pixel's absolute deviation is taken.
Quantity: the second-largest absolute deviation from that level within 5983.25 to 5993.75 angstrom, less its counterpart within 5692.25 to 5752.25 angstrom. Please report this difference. -0.23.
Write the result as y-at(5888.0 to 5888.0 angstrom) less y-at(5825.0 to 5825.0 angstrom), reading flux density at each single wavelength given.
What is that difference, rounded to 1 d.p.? -1.6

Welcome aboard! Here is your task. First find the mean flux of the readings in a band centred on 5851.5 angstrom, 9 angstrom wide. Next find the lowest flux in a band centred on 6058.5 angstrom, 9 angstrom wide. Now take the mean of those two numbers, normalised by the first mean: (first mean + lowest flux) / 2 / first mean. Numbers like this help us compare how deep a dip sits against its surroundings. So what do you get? 0.93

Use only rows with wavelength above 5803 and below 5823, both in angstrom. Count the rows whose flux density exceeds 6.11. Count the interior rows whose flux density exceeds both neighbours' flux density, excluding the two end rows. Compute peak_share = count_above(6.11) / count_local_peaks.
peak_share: 4.5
